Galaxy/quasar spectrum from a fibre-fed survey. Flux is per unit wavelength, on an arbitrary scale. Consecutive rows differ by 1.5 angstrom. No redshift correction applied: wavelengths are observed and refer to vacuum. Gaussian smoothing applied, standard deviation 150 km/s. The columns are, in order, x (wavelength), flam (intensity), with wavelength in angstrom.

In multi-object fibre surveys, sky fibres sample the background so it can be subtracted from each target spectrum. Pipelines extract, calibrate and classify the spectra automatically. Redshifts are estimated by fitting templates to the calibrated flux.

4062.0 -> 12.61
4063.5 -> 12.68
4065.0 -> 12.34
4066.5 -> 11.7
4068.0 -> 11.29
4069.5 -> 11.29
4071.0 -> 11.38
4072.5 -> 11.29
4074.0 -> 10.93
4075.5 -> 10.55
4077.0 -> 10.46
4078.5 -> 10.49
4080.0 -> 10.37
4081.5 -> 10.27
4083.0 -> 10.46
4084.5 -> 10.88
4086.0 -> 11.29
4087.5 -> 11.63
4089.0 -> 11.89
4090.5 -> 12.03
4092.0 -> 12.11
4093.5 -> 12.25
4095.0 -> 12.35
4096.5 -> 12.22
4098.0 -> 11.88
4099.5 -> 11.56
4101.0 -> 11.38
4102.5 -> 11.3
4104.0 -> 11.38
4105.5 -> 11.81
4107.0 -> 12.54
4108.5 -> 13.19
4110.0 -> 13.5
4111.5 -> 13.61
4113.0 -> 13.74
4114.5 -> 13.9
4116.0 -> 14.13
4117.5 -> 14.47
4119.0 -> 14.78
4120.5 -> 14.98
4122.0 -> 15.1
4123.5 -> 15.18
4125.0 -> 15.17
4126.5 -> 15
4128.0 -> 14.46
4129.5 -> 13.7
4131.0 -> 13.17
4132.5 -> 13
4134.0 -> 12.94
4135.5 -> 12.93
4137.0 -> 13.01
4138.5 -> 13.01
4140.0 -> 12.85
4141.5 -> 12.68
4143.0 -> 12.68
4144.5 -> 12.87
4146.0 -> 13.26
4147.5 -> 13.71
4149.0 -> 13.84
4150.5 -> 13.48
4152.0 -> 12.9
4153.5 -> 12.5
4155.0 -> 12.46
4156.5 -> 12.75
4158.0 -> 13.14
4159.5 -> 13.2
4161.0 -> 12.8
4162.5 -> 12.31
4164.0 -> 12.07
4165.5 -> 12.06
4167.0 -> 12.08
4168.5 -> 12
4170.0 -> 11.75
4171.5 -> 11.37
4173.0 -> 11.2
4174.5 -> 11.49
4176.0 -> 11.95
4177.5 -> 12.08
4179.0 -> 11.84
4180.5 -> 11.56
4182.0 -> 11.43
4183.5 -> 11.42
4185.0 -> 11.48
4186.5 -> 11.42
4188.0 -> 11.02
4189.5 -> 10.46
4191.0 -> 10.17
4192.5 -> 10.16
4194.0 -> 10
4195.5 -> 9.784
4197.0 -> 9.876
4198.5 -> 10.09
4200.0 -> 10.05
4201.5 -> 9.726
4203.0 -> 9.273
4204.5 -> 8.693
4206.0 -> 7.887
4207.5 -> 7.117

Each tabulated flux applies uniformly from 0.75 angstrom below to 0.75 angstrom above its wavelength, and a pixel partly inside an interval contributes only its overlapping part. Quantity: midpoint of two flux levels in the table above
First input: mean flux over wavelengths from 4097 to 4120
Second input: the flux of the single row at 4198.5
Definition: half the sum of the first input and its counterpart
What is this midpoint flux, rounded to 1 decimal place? 11.5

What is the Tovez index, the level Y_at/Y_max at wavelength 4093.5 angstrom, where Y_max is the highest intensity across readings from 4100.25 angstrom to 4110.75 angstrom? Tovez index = 0.91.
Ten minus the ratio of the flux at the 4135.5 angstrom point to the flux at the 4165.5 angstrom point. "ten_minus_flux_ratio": 8.93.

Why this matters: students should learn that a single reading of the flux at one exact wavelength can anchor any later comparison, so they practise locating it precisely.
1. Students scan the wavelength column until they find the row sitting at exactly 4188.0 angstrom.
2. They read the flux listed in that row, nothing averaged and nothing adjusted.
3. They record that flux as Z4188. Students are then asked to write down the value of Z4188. 11.02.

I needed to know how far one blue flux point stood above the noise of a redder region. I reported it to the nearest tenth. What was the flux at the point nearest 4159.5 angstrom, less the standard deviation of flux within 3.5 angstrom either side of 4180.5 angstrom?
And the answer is 12.9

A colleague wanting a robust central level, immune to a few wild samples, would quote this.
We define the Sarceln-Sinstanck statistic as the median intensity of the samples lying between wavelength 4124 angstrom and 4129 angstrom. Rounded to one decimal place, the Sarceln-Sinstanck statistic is 15.0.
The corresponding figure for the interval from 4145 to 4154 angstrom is 13.4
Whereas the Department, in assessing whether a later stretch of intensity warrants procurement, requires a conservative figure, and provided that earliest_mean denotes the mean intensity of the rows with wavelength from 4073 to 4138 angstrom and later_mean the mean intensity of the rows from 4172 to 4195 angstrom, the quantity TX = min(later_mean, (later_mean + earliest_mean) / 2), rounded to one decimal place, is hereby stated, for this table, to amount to 11.2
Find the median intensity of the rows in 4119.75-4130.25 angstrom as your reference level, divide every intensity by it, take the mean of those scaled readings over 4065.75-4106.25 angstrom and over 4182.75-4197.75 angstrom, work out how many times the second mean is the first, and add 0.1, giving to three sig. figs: 1.03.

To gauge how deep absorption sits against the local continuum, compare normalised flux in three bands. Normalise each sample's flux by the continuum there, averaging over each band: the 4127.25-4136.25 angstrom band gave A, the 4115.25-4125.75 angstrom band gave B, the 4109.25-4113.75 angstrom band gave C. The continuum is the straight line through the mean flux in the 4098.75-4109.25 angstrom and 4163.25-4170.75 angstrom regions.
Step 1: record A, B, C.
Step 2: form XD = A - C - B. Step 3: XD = -1.27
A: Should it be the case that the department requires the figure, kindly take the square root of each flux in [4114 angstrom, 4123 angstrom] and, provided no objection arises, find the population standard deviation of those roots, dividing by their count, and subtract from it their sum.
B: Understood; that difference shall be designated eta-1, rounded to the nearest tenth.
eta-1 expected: -22.8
